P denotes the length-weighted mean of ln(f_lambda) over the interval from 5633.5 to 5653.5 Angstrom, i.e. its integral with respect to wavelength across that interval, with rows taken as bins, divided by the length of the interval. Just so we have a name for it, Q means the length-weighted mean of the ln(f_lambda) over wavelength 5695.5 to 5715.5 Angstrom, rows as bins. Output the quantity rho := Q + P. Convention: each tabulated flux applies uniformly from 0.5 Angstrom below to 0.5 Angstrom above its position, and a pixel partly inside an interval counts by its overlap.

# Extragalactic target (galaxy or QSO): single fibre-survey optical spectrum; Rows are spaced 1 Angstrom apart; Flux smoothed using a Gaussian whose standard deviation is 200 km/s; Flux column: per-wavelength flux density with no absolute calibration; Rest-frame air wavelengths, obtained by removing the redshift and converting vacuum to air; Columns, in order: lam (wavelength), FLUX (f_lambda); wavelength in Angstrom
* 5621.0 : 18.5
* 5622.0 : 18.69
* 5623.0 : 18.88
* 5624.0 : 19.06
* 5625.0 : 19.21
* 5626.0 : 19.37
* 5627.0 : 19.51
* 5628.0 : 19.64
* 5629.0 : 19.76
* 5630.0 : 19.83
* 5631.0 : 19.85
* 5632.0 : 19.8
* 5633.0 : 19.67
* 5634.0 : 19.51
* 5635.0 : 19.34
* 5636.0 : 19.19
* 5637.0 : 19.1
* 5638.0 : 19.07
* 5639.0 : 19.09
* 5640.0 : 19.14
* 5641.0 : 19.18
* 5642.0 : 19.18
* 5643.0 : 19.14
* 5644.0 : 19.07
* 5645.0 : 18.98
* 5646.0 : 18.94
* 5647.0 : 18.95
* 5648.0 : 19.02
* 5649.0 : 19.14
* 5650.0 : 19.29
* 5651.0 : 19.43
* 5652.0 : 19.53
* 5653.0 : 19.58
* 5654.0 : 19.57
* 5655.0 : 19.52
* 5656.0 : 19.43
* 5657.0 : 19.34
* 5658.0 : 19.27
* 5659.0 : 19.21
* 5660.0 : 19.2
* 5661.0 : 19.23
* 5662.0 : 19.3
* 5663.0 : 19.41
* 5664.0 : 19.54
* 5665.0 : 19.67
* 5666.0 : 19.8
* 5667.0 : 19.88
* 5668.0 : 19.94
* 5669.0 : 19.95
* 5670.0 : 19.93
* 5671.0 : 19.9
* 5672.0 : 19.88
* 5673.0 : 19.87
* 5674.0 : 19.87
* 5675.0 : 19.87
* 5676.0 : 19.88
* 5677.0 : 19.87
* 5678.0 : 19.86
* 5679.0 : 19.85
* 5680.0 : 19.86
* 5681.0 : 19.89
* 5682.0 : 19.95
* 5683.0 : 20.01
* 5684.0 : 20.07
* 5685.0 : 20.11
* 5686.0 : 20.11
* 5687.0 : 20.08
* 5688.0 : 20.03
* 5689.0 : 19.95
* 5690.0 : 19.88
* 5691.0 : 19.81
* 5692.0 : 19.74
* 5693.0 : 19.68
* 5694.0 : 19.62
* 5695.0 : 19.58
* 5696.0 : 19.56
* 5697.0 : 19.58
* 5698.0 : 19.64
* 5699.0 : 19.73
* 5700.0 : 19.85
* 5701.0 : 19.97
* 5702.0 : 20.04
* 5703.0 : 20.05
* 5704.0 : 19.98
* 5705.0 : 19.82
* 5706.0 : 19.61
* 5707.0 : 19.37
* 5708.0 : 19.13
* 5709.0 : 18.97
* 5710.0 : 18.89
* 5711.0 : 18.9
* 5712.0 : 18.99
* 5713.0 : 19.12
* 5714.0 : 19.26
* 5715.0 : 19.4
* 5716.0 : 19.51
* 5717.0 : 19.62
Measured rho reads 5.92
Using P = 2.95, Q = 2.97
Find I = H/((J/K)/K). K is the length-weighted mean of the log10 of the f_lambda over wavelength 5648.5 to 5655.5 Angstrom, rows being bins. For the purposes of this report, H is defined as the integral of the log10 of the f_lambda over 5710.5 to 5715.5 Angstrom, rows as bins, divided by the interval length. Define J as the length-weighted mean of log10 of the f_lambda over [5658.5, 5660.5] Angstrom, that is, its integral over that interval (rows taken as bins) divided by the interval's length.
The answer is 1.66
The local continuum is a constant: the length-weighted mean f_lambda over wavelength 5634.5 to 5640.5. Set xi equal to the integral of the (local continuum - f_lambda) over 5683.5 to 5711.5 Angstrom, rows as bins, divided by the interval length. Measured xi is -0.6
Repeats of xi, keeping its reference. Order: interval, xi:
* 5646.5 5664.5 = -0.2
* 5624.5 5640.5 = -0.3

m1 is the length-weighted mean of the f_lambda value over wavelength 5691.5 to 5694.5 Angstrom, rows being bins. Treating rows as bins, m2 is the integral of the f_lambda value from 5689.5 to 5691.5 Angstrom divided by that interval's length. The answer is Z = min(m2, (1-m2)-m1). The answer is -38.5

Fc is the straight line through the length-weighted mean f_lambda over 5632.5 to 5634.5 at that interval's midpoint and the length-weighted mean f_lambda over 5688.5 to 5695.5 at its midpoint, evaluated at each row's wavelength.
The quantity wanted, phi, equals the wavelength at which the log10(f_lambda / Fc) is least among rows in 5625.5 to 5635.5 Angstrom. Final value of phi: 5635.0 Angstrom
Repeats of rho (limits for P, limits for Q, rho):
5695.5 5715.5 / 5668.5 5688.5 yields 5.96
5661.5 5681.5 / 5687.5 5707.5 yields 5.97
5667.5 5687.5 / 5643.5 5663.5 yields 5.95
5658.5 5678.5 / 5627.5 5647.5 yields 5.94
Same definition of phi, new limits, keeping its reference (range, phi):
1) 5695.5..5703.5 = 5696.0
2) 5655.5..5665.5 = 5660.0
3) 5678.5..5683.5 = 5679.0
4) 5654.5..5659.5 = 5659.0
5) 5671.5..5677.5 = 5677.0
